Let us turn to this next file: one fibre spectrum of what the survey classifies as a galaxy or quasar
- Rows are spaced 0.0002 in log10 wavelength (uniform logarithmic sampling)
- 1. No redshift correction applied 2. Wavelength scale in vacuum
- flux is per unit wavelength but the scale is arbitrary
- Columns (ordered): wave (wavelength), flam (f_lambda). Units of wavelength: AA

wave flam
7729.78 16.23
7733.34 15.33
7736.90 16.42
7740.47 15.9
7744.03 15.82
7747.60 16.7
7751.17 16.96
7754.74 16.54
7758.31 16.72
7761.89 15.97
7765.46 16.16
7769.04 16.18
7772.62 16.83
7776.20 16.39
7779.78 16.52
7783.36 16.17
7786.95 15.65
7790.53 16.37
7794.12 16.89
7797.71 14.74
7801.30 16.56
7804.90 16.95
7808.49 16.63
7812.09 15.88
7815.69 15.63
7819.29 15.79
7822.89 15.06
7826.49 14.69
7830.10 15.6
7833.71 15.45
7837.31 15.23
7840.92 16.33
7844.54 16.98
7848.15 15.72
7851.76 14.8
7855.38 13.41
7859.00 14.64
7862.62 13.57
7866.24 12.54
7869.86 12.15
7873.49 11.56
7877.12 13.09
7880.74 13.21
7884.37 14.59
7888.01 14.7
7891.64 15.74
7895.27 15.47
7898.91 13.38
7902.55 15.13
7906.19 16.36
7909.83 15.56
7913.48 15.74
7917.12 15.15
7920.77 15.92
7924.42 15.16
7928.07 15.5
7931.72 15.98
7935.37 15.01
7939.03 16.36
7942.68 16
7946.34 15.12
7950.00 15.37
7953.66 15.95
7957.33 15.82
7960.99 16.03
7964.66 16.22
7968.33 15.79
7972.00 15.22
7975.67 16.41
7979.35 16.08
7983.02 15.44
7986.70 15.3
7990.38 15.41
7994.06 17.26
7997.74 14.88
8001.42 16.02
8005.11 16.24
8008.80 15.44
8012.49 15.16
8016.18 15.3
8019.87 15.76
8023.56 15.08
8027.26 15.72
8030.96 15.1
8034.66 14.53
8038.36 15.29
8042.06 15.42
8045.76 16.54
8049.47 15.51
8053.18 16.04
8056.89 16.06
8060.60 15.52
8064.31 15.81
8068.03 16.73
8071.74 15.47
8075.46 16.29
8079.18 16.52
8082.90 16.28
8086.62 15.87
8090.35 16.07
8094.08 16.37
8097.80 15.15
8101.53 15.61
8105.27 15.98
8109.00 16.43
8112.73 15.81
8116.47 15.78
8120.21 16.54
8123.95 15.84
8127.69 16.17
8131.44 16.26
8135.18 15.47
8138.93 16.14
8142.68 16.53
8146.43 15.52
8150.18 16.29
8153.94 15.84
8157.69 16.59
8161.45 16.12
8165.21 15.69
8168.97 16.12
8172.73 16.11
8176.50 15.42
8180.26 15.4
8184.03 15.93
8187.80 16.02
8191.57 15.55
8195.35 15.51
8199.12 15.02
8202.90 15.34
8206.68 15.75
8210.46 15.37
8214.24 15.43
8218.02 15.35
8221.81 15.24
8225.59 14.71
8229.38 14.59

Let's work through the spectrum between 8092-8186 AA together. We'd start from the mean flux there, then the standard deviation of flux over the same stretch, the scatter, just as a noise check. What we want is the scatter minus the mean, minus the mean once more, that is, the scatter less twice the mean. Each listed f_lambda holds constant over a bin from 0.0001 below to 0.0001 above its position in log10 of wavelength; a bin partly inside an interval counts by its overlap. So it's -31.5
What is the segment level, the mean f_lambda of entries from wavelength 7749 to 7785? 16.4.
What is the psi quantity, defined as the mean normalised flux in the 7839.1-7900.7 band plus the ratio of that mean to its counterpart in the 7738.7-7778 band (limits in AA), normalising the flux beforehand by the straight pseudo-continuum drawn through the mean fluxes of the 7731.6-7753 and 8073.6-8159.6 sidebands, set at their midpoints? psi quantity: 1.75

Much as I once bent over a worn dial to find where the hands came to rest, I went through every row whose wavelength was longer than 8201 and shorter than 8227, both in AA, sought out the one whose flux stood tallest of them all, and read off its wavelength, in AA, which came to 8206.68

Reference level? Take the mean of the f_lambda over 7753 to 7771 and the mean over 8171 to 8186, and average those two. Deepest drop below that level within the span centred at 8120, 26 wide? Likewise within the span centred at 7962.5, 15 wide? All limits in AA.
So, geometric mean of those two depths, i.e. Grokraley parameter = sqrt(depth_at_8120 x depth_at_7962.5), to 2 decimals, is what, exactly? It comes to 0.23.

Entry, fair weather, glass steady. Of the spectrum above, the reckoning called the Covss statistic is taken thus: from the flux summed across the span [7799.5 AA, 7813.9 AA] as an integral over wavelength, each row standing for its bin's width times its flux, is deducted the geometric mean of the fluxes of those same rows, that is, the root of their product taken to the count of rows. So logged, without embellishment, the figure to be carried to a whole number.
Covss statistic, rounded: 221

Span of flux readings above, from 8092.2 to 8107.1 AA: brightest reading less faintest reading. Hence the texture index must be 1.22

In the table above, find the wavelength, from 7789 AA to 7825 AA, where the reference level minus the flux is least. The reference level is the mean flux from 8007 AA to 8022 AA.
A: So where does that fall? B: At 7804.90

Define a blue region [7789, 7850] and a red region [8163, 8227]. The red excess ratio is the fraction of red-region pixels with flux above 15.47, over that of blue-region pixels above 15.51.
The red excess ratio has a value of 0.67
